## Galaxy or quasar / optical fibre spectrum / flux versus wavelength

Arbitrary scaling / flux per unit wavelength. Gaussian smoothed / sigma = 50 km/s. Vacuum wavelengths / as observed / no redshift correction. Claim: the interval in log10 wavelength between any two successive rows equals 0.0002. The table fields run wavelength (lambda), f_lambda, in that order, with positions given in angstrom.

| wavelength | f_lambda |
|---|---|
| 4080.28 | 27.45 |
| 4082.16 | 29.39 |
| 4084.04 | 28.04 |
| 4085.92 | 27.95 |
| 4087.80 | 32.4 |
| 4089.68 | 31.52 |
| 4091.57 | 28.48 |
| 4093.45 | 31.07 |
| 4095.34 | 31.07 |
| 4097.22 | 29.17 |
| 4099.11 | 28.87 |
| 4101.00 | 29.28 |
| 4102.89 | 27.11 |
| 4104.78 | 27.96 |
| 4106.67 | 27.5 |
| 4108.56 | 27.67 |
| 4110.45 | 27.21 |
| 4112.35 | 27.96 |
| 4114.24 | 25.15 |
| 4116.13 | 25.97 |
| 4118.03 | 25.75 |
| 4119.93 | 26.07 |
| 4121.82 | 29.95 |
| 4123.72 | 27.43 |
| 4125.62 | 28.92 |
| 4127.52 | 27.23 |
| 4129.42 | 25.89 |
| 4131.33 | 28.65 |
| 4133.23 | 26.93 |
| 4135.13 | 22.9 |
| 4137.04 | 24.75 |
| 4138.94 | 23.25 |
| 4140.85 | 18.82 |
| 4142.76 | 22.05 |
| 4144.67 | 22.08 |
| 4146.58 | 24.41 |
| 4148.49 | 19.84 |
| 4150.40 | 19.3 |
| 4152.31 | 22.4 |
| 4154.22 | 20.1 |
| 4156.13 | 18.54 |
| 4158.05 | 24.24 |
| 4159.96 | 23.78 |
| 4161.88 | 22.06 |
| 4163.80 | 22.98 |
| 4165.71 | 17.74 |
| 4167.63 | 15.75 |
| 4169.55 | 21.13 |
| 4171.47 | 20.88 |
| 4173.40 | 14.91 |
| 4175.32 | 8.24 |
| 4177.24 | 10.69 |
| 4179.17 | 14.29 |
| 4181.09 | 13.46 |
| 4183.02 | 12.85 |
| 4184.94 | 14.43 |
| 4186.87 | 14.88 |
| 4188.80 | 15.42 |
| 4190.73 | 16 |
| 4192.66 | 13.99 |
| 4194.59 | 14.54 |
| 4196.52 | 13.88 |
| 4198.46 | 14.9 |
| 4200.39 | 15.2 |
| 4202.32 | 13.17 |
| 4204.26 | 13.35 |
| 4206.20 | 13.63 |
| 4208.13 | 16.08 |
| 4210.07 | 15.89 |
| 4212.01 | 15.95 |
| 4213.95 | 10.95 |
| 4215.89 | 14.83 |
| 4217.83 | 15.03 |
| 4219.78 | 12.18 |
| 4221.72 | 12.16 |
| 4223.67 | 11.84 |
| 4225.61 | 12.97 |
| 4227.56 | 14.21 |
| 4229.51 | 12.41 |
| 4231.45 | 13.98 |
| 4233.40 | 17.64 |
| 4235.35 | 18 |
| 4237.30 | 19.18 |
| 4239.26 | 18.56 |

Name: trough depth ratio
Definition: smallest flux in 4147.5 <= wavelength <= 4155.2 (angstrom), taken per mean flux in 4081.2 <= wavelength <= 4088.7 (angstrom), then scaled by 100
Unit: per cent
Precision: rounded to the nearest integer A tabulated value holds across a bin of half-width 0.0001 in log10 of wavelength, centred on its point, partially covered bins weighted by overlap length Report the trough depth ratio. 66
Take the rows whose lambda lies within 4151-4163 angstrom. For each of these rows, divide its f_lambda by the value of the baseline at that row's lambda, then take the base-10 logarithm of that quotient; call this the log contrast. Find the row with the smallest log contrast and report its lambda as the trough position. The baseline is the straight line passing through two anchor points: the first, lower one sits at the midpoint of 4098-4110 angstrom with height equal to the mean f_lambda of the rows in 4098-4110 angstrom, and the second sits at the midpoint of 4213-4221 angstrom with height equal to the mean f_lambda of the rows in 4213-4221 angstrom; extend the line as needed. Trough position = 4156.13 angstrom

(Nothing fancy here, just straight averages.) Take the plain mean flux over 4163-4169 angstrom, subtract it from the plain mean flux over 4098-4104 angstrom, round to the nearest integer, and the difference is 10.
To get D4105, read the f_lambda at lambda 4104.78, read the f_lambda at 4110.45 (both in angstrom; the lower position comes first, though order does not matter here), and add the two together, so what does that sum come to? 55.2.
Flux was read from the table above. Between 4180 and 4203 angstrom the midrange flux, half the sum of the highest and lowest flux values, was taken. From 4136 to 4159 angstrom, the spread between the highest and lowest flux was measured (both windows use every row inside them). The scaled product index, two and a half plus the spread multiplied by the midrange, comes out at 92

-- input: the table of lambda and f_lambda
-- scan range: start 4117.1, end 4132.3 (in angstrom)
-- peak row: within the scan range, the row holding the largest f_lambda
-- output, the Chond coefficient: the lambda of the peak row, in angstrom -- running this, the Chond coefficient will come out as 4121.82 angstrom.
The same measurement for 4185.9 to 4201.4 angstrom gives 4190.73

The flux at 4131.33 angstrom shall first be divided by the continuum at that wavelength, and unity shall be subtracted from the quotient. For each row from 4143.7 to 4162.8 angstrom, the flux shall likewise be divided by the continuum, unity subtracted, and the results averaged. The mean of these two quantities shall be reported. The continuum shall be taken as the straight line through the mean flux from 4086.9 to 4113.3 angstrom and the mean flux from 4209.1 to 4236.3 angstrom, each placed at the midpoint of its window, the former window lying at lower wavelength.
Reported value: 0.05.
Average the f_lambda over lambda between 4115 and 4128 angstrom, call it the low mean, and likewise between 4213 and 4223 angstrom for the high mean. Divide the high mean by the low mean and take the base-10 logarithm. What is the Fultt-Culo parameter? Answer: -0.32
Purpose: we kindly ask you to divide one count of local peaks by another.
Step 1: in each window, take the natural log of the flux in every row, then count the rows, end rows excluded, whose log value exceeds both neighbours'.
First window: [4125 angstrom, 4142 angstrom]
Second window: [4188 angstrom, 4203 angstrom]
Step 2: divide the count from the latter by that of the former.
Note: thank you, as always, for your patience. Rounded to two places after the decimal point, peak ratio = 1.50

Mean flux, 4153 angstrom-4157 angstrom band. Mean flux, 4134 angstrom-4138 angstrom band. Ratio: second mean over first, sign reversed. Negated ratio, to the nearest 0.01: -1.23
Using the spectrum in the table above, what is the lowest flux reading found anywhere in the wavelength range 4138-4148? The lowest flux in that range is 18.82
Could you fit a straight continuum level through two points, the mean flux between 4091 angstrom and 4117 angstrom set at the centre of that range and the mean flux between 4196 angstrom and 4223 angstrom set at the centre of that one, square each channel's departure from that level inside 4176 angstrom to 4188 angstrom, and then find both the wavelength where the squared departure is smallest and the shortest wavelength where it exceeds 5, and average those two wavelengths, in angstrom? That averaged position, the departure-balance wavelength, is 4182.1 angstrom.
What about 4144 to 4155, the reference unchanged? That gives 4146.6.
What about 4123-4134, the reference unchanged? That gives 4127.5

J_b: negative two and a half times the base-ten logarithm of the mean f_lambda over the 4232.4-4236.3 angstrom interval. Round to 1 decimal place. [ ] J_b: -3.1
